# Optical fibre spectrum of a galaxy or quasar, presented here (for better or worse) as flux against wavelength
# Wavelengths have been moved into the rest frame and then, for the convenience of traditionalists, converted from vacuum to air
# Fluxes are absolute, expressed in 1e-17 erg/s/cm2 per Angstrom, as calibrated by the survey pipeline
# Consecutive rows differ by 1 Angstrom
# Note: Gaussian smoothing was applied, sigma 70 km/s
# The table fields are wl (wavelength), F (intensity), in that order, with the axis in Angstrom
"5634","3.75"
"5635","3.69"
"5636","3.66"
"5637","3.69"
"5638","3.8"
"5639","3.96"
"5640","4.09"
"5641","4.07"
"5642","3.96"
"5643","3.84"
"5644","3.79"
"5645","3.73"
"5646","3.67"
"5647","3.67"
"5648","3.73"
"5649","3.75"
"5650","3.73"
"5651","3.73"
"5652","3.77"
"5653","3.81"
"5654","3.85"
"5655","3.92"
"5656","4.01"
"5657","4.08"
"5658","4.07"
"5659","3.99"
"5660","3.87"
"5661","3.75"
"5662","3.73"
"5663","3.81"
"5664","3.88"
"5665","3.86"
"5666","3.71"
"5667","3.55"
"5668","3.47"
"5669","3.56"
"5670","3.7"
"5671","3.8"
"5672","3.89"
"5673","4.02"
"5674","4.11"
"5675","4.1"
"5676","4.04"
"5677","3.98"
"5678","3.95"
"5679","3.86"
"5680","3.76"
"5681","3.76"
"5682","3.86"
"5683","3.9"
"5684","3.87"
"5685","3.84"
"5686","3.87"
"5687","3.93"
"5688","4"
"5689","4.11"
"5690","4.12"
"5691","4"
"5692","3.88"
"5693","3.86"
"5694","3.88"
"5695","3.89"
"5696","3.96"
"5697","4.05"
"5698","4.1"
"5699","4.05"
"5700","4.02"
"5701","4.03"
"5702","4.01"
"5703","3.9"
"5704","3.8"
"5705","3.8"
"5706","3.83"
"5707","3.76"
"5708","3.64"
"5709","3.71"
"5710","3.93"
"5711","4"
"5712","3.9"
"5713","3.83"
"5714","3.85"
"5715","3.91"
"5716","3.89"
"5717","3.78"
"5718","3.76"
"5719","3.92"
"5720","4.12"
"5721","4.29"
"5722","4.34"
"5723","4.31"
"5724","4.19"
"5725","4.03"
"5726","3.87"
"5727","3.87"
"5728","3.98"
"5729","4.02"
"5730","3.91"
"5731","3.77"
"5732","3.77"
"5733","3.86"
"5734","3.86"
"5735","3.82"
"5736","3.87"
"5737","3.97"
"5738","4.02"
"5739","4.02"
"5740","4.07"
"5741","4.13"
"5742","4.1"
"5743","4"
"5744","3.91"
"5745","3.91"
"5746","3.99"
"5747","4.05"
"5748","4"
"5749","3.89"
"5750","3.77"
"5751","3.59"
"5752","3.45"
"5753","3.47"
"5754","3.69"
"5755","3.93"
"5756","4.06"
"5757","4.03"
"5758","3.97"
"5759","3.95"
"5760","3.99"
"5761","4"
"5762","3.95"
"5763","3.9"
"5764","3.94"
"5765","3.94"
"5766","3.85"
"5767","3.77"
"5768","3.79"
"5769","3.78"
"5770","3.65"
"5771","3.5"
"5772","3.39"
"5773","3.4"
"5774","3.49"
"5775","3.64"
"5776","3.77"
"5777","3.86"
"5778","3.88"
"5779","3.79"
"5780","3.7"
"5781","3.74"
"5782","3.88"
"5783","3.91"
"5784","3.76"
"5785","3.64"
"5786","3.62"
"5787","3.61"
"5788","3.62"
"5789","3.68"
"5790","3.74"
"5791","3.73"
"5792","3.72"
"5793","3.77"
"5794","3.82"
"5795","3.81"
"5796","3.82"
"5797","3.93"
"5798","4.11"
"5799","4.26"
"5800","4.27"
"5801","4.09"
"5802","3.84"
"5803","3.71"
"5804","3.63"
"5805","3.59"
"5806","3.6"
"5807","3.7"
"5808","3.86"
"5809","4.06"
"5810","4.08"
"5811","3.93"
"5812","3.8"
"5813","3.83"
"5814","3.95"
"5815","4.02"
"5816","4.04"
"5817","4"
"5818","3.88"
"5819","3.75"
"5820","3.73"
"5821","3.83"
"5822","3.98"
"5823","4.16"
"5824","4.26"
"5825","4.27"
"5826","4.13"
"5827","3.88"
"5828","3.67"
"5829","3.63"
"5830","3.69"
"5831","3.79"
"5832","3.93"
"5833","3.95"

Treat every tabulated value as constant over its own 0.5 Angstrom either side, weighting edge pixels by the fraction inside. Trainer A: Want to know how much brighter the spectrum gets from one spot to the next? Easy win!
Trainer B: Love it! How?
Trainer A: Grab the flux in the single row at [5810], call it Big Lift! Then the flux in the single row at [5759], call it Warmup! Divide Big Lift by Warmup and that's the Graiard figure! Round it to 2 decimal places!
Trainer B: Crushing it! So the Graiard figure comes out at 1.03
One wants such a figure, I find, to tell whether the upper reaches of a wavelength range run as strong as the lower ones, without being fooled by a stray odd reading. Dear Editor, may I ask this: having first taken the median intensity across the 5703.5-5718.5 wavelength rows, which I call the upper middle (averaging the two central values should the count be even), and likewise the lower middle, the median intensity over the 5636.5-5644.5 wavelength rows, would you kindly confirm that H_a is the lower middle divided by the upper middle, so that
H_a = 1.02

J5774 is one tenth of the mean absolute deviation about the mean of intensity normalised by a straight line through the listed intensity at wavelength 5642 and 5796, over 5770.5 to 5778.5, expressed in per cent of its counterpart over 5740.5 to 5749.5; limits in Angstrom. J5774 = 27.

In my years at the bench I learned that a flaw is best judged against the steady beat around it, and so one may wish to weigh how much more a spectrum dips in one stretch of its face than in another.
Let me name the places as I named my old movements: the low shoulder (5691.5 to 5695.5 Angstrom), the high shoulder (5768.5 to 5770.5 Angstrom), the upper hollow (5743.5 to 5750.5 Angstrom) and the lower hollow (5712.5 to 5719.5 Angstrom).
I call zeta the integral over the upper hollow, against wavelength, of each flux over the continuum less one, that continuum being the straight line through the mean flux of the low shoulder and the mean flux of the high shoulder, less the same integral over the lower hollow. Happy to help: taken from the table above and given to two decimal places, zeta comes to 0.28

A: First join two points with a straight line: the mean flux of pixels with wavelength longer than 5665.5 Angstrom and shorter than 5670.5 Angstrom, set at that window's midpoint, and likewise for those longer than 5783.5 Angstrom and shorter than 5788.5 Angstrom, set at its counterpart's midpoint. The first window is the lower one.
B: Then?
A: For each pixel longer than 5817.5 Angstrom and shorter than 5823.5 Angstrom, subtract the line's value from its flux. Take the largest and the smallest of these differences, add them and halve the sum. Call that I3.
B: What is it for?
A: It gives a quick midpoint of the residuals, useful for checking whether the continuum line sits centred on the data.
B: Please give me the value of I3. 0.28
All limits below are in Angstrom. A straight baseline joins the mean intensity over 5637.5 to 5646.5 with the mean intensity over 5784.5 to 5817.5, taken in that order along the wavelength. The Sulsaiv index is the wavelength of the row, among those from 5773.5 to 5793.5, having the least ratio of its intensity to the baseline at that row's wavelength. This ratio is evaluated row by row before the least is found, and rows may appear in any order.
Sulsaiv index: 5774 Angstrom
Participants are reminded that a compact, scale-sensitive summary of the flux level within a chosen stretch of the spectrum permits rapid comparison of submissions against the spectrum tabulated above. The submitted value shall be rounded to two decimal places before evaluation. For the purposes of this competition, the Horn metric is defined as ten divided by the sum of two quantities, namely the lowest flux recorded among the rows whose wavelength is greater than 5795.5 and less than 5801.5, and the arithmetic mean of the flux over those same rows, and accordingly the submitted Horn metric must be 1.27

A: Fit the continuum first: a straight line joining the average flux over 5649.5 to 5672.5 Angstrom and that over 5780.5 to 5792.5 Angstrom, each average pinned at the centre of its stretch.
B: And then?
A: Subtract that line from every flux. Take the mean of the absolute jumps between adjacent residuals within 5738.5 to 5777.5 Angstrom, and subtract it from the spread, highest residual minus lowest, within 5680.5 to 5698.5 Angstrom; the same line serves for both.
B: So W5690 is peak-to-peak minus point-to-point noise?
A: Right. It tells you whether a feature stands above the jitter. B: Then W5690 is 0.29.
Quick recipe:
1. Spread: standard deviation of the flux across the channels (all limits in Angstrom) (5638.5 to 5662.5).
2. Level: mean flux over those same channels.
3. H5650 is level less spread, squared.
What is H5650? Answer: 13.8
